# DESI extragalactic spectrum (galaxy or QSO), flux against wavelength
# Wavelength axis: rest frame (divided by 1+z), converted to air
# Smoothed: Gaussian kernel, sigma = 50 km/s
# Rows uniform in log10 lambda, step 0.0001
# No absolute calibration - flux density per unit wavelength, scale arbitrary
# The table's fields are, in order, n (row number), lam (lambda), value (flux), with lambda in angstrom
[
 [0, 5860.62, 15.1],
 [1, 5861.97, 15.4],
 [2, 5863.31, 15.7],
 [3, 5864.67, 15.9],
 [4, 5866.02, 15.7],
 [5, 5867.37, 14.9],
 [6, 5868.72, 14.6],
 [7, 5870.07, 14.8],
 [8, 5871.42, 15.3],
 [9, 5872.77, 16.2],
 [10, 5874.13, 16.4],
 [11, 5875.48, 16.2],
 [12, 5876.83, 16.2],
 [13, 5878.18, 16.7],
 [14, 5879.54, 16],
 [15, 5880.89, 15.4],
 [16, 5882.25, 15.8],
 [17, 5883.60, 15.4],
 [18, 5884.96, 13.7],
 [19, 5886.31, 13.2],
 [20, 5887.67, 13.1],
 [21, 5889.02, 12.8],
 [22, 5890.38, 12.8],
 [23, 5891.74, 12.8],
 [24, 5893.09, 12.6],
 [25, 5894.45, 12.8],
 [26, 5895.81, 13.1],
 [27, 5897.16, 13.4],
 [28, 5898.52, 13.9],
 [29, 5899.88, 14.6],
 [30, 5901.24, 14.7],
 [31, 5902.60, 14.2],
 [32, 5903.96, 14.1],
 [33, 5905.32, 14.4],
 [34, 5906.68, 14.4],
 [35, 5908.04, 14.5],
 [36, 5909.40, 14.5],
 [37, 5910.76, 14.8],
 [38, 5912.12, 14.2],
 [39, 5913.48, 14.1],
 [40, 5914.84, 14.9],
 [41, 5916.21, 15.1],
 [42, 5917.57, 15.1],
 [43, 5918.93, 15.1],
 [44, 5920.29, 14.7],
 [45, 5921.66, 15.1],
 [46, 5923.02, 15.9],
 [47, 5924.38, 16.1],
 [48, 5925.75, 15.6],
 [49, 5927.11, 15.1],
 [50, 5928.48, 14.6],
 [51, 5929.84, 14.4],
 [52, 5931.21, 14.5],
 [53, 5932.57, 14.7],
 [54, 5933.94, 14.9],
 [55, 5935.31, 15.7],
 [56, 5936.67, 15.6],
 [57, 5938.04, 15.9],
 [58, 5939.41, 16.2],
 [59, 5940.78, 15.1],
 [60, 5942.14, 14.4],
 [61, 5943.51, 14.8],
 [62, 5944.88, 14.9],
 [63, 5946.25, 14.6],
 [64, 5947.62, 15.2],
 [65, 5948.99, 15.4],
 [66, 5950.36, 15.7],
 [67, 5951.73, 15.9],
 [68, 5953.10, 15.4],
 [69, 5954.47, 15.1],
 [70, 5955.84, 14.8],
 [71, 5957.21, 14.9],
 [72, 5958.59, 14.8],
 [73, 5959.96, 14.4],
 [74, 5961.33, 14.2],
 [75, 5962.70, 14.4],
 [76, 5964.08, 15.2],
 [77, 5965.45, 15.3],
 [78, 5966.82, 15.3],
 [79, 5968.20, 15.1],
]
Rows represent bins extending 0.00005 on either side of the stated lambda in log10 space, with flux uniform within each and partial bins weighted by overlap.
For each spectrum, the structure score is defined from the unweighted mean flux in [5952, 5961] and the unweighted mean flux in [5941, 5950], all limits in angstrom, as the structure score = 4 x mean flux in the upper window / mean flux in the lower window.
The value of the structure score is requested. 4.00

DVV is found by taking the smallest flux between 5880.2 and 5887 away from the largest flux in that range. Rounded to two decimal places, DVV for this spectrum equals 2.60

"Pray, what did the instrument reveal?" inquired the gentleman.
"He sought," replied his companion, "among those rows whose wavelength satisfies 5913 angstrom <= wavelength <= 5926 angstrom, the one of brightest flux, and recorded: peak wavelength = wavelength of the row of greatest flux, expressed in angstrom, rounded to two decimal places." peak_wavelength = 5924.38 angstrom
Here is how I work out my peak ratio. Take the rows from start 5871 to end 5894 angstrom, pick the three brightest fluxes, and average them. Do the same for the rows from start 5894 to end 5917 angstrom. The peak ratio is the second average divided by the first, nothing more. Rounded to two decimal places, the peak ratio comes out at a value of 0.91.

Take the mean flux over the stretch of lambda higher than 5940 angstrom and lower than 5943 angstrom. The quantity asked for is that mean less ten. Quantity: 4.8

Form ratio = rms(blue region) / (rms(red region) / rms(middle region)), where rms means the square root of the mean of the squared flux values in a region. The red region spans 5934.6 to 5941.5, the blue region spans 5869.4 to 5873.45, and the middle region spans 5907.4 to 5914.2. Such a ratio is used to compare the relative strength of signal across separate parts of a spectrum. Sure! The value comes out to 14.2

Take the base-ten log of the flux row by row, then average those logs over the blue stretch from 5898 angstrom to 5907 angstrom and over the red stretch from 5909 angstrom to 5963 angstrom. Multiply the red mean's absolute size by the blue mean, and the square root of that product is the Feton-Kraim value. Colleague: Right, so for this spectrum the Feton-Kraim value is 1.17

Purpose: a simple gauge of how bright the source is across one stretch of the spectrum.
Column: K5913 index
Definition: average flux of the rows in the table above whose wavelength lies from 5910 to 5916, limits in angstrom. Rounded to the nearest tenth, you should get 14.5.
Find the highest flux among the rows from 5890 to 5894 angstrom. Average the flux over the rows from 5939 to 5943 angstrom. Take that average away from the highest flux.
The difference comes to -2.4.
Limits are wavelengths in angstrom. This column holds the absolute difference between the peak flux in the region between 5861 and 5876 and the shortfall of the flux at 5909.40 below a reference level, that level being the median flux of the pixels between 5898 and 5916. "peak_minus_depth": 16.5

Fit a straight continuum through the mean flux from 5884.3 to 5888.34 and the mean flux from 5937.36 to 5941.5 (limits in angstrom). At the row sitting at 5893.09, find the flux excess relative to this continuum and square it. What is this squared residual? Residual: 1.1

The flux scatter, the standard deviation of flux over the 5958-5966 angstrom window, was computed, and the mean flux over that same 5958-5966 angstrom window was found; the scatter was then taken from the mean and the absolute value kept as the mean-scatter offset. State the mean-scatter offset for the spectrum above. 14.3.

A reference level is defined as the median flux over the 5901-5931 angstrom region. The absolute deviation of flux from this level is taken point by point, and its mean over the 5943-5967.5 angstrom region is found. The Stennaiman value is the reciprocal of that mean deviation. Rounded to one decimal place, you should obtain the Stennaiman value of 2.2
